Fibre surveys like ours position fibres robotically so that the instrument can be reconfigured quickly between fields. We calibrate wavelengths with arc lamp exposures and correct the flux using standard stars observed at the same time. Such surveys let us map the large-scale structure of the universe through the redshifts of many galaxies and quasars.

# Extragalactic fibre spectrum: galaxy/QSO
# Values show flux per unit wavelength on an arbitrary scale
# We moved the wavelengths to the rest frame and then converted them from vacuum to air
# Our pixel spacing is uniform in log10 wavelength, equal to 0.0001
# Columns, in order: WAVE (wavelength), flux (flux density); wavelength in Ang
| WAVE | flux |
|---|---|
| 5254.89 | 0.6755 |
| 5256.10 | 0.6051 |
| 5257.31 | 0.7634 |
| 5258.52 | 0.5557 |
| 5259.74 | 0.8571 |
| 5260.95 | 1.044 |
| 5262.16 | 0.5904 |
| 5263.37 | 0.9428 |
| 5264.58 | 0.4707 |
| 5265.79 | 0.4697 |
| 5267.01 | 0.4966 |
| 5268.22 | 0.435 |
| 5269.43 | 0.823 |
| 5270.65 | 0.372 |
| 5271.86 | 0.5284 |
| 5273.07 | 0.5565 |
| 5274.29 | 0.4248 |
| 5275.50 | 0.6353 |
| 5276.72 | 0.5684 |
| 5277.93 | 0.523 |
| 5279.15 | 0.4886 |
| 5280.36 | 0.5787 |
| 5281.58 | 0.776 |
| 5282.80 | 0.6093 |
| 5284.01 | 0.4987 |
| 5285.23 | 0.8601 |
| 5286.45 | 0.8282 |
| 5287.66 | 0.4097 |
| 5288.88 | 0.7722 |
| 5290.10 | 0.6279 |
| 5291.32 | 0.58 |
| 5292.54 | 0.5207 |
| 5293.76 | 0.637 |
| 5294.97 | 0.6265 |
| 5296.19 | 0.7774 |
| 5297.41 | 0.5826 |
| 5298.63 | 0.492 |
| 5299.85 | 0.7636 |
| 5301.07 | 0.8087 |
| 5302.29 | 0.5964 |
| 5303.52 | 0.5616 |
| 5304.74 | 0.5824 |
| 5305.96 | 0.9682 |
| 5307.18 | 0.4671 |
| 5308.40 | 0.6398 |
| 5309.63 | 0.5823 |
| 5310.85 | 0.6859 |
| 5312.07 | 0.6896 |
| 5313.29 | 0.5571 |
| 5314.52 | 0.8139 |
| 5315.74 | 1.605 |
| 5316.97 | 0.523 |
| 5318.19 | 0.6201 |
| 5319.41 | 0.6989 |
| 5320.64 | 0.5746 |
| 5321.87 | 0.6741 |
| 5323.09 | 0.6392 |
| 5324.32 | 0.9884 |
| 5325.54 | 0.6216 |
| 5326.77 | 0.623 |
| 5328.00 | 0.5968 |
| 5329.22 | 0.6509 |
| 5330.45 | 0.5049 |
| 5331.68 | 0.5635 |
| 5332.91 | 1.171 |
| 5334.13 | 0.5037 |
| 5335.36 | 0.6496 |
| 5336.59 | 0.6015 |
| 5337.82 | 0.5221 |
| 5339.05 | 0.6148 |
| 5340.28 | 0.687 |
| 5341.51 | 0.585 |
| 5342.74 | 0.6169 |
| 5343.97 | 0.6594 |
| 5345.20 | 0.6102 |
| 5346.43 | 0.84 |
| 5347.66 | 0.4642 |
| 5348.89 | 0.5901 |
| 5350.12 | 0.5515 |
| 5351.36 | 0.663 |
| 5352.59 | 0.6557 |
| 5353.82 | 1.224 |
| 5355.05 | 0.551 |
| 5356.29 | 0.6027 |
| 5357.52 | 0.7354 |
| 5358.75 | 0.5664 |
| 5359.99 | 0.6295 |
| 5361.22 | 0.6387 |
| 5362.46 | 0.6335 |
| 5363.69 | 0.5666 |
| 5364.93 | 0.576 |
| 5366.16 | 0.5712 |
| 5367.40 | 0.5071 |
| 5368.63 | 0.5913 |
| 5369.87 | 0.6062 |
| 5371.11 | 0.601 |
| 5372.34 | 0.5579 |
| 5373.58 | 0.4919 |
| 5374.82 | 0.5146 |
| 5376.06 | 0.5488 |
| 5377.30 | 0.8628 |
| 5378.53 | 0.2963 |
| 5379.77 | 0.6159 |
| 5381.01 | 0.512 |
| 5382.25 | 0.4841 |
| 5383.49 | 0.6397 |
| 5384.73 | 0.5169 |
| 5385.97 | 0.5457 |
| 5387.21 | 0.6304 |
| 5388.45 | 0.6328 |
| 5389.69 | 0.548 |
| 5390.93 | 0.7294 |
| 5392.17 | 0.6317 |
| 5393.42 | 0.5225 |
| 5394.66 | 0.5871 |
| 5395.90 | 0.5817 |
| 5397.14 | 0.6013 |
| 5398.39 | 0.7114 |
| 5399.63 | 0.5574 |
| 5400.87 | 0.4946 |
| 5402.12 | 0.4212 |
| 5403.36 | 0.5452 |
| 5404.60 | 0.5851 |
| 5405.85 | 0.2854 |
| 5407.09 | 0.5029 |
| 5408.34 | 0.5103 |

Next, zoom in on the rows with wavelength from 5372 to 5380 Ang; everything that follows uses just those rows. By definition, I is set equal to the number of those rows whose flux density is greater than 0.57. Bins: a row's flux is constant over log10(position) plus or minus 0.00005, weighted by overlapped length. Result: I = 2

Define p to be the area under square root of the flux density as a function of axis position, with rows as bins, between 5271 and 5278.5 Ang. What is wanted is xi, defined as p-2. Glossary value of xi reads 3.5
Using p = 5.5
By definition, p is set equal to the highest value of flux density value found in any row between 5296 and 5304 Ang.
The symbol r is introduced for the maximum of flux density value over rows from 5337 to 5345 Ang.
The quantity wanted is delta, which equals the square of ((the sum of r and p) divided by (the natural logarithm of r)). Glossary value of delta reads 16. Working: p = 0.8087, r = 0.687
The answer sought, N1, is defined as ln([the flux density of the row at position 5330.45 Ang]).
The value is -0.68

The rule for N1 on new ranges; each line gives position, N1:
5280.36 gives -0.55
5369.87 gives -0.50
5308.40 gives -0.45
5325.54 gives -0.48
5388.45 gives -0.46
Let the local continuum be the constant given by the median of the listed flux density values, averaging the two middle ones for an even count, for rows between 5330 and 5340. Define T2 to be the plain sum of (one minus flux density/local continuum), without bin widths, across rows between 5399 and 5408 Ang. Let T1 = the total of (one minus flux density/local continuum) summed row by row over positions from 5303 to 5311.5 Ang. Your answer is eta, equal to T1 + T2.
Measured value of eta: 0.47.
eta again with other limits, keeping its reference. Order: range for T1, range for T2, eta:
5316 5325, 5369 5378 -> -1.28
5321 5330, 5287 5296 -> -1.40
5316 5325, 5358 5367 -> -1.28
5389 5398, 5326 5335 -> -1.13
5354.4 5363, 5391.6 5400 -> -0.68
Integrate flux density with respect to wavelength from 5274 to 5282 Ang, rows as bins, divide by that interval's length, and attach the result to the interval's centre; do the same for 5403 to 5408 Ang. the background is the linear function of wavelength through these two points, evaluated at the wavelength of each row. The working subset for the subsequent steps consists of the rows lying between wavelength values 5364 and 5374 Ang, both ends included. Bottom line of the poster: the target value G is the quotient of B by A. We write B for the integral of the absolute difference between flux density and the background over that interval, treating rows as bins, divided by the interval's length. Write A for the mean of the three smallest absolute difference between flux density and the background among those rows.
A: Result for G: 2.8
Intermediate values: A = 0.022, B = 0.06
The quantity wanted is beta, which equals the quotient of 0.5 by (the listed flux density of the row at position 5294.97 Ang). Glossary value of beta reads 0.80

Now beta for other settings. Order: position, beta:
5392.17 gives 0.79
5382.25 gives 1.03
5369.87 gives 0.82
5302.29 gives 0.84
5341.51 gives 0.85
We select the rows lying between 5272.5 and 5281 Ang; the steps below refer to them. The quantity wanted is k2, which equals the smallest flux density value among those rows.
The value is 0.4248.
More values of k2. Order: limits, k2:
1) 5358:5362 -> 0.5664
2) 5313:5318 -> 0.523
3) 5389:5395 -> 0.5225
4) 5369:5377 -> 0.4919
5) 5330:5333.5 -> 0.5049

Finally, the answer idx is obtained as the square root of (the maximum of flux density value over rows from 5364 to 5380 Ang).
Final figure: 0.93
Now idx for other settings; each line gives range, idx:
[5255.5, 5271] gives 1.02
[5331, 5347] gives 1.08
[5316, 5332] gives 0.99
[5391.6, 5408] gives 0.84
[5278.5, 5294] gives 0.93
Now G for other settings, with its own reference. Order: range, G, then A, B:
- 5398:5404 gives 1.8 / 0.046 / 0.08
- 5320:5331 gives 3.0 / 0.041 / 0.12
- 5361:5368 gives 1.7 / 0.041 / 0.07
